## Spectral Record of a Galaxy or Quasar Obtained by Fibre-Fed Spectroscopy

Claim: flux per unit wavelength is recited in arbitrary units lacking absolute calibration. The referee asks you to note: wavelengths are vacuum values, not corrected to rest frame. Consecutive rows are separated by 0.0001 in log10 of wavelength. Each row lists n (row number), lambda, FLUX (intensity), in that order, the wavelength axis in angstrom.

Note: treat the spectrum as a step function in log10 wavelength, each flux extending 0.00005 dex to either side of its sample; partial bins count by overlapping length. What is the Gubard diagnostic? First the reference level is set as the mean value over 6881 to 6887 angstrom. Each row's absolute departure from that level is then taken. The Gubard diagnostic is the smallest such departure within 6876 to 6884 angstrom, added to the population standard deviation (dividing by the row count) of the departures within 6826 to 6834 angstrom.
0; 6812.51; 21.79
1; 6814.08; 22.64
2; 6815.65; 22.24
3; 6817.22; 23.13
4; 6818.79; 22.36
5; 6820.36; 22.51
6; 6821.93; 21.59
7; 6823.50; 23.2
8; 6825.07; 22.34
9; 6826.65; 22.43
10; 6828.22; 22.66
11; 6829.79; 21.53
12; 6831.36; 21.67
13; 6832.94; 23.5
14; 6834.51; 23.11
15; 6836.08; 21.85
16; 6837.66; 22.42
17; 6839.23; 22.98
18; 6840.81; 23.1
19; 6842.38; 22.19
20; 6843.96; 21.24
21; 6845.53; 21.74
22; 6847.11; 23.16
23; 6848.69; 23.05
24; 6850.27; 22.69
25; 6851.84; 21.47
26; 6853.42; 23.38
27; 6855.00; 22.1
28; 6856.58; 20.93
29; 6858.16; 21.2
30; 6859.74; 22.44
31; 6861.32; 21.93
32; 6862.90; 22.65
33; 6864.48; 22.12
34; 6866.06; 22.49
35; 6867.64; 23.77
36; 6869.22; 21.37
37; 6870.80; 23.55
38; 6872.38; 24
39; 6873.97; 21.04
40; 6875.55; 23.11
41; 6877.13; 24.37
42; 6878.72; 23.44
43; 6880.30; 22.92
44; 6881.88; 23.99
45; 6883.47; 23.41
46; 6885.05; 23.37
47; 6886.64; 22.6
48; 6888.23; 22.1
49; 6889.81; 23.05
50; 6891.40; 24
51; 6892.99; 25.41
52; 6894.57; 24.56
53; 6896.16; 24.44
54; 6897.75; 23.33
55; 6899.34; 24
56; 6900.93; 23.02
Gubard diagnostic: 0.7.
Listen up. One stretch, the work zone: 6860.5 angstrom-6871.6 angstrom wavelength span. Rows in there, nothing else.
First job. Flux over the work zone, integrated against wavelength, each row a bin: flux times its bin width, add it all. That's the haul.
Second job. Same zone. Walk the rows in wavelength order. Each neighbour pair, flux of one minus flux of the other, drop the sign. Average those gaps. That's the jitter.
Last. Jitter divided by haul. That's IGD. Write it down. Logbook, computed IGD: 0.0050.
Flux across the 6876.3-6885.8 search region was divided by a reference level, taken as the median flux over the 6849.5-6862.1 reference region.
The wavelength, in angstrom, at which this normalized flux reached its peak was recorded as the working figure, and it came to 6877.13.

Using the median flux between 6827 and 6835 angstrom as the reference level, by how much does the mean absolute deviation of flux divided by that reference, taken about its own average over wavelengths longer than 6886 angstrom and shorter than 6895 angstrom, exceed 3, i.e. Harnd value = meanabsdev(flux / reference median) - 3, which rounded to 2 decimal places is -2.95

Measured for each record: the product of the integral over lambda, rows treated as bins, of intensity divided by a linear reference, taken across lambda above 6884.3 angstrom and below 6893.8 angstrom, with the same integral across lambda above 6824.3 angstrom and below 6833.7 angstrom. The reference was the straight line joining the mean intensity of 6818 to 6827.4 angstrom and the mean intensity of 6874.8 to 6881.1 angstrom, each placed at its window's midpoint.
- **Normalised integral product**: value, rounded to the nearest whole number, 88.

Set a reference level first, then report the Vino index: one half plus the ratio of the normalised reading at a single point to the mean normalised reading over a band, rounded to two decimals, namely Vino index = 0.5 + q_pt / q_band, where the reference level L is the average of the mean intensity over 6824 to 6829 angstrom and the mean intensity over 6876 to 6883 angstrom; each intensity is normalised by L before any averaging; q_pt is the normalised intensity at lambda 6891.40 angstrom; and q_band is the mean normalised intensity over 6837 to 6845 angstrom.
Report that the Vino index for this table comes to 1.57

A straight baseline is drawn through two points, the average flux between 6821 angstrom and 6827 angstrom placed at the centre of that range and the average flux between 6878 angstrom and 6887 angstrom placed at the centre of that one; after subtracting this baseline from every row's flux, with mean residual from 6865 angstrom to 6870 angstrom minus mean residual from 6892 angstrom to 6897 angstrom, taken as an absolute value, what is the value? 1.8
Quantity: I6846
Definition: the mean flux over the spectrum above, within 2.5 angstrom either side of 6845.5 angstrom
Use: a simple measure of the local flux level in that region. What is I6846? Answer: 22.0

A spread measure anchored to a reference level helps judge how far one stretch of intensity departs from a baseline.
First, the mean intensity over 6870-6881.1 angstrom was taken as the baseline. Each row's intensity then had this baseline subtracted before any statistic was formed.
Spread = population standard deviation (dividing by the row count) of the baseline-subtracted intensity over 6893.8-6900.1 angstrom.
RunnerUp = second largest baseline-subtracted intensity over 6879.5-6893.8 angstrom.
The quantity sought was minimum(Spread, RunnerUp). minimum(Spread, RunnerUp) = 0.48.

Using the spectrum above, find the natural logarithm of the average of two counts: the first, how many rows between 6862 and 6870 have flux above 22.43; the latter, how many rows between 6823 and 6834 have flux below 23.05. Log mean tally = 1.4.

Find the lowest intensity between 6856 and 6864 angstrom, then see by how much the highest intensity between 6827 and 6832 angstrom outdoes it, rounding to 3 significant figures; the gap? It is 1.73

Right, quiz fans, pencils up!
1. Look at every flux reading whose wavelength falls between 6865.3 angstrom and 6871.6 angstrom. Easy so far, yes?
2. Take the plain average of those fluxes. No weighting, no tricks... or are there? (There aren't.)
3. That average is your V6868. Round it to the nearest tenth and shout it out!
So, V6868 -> 22.8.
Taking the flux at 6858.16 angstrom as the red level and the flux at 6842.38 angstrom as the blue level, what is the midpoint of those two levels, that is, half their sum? 21.7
